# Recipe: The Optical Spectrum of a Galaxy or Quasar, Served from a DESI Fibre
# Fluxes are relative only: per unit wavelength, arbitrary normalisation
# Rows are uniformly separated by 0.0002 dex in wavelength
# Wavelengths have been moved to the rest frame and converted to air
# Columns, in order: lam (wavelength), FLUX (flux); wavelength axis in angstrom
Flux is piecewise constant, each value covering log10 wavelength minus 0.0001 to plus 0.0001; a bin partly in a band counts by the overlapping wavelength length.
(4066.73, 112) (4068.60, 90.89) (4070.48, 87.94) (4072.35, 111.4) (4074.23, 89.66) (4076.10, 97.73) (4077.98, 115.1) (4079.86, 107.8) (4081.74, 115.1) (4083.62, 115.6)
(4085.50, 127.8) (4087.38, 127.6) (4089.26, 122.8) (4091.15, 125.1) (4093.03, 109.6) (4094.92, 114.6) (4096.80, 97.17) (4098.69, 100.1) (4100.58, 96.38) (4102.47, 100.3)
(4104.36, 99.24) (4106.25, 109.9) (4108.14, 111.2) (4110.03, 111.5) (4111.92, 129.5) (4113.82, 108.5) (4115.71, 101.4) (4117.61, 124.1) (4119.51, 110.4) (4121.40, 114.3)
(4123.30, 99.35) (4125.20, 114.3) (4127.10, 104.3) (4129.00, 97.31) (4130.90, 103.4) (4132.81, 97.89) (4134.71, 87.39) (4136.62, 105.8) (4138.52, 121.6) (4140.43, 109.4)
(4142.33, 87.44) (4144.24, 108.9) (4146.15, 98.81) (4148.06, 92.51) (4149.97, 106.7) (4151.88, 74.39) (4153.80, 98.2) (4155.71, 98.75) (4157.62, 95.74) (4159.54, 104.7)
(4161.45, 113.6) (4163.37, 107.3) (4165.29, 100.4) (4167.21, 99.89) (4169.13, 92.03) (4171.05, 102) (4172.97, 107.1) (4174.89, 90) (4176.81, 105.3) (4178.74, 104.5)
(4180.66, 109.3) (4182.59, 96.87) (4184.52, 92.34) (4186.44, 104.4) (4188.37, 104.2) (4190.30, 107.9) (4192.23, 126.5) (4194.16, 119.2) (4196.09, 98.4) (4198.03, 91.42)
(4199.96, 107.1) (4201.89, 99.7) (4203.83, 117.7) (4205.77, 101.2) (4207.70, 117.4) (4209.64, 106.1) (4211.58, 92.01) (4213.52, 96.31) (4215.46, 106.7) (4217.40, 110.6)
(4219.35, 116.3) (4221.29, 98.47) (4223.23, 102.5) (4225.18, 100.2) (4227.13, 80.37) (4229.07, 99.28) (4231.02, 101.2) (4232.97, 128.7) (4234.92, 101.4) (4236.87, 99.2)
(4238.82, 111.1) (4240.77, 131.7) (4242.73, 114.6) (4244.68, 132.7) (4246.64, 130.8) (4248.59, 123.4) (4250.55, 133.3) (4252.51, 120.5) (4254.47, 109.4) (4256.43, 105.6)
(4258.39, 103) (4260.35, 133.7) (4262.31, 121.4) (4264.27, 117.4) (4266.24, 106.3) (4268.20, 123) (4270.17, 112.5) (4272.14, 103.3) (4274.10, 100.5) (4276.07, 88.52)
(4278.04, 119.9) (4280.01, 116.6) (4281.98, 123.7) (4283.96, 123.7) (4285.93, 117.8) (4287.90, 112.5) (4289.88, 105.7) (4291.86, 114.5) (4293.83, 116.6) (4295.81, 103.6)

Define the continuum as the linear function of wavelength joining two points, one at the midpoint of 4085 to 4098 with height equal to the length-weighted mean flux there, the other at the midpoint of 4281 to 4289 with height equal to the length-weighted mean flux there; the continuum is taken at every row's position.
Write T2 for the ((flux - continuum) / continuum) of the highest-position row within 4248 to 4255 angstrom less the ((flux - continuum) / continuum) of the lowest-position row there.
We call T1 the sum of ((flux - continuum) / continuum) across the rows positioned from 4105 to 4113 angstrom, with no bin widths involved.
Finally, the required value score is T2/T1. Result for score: 1.9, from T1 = -0.06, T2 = -0.12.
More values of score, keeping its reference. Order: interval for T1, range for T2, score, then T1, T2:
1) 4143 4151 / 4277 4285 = -0.1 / -0.54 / 0.03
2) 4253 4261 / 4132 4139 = -1.0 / -0.20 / 0.20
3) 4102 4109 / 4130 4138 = 0.0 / -0.41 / 0.02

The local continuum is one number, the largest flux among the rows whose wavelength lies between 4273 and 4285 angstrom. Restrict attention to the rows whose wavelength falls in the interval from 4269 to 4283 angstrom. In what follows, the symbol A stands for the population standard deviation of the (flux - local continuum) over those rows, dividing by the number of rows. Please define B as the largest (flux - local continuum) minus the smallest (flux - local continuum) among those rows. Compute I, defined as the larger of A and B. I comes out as 35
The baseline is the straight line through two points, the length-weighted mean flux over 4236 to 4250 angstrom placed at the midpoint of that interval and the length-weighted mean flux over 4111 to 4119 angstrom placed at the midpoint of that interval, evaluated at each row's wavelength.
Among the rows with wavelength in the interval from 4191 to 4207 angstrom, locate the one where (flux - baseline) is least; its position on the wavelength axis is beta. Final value 4198.03 angstrom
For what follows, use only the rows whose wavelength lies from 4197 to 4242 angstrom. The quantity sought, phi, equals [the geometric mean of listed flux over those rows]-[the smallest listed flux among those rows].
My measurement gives 24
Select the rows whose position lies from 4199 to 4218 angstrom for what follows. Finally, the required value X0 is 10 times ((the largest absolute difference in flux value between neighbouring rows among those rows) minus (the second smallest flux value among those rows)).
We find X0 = -783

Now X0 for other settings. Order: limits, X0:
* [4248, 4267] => -749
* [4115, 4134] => -752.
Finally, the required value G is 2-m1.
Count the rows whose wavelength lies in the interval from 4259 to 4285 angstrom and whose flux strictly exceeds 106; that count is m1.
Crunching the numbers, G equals -8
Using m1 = 10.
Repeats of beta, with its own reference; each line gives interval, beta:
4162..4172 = 4169.13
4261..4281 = 4276.07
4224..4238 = 4227.13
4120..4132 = 4129.00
